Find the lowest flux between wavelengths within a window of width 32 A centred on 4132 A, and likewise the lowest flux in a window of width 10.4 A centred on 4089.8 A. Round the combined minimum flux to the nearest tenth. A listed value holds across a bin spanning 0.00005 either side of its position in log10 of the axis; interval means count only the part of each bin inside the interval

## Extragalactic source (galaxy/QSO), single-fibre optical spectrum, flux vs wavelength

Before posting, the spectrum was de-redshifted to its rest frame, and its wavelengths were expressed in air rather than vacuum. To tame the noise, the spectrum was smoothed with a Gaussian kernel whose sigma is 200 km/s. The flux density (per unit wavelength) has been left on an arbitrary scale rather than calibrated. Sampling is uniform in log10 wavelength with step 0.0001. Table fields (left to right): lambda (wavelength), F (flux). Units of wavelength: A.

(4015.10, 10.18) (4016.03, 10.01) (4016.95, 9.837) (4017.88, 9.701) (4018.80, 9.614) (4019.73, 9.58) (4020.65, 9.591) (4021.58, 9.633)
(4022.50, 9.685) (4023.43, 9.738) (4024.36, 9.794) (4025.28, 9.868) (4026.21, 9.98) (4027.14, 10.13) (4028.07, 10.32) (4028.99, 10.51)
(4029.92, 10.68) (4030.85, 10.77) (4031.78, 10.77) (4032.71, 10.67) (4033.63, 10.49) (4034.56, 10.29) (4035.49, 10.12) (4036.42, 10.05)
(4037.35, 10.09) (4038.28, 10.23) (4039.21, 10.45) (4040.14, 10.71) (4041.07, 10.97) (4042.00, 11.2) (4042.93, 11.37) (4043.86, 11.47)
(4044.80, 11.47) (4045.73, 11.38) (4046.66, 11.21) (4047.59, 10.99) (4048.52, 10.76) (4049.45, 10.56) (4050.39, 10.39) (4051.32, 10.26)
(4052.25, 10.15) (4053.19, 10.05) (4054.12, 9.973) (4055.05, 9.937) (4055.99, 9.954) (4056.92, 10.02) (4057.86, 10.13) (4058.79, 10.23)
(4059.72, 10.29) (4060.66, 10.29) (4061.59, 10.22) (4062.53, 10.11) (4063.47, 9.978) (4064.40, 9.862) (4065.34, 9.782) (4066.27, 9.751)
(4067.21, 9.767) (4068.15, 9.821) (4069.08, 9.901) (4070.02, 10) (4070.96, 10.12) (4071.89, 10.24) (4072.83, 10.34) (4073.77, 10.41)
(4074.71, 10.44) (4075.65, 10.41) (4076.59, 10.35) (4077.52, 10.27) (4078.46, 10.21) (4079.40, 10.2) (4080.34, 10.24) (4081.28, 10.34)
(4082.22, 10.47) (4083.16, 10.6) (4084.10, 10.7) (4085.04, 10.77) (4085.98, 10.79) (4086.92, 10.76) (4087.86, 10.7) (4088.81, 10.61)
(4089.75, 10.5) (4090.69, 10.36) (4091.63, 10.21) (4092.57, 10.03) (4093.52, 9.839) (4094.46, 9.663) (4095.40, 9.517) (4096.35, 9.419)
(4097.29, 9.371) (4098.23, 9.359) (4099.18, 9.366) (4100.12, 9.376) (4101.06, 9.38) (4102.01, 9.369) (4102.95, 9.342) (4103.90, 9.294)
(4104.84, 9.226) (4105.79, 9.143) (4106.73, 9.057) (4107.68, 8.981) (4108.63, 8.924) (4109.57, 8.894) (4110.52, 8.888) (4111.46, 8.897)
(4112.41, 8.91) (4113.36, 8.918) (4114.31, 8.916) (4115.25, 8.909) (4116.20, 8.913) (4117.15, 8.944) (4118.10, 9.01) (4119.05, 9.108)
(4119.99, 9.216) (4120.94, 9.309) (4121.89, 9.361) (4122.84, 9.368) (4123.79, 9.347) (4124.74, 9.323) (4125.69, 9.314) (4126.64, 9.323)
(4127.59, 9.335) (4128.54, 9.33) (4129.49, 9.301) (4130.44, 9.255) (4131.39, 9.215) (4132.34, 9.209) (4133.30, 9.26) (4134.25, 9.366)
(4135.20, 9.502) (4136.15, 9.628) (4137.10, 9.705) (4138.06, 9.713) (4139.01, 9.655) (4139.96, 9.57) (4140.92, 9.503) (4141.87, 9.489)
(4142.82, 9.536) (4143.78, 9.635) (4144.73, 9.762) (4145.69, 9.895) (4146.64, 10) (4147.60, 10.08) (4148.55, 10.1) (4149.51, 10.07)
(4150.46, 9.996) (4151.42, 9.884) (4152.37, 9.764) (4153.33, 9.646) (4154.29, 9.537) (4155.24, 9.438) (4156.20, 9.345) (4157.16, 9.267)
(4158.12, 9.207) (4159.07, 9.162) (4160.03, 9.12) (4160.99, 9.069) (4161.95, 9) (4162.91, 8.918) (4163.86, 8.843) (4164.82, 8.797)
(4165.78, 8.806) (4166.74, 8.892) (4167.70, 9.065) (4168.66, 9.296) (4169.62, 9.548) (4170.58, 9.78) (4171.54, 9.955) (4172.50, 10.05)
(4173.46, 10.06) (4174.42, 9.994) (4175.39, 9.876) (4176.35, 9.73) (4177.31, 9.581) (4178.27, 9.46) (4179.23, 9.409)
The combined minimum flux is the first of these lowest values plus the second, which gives 18.6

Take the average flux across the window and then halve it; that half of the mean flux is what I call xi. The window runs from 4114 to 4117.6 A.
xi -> 4.46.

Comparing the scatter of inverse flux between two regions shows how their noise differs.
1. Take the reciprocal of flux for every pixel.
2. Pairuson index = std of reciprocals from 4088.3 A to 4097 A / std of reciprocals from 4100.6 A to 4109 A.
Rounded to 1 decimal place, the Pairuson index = 2.1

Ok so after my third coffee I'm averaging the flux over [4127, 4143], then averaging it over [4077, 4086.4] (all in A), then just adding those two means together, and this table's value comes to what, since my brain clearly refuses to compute 19.9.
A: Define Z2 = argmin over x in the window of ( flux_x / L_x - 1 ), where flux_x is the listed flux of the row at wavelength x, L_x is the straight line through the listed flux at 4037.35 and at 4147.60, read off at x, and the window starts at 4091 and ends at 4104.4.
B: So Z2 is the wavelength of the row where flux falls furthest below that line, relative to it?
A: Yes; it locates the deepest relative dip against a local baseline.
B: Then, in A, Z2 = 4103.90 A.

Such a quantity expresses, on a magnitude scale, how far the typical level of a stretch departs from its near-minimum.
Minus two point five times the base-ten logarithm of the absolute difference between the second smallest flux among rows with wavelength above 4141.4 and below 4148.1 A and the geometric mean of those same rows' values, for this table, 1.6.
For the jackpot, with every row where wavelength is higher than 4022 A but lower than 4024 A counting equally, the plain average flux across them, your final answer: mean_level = 9.71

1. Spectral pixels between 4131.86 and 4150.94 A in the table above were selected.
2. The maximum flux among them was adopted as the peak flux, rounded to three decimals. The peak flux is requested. 10.100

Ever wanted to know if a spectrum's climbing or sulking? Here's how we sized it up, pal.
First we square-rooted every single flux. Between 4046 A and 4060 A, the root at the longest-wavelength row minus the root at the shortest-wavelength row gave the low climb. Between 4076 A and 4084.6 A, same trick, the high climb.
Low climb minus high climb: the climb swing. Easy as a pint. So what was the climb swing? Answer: -0.19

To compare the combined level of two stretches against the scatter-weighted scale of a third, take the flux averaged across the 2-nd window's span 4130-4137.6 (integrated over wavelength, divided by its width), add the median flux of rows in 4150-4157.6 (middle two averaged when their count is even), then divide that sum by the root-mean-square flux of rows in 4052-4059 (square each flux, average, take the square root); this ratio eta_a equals 1.89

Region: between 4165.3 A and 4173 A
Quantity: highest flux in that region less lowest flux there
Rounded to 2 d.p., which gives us 1.24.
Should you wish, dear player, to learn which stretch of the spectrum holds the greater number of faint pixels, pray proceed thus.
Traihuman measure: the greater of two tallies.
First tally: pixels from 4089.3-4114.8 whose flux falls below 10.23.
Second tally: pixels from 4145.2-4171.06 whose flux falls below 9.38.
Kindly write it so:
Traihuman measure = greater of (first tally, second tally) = 25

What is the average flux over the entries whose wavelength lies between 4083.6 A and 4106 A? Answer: 9.9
